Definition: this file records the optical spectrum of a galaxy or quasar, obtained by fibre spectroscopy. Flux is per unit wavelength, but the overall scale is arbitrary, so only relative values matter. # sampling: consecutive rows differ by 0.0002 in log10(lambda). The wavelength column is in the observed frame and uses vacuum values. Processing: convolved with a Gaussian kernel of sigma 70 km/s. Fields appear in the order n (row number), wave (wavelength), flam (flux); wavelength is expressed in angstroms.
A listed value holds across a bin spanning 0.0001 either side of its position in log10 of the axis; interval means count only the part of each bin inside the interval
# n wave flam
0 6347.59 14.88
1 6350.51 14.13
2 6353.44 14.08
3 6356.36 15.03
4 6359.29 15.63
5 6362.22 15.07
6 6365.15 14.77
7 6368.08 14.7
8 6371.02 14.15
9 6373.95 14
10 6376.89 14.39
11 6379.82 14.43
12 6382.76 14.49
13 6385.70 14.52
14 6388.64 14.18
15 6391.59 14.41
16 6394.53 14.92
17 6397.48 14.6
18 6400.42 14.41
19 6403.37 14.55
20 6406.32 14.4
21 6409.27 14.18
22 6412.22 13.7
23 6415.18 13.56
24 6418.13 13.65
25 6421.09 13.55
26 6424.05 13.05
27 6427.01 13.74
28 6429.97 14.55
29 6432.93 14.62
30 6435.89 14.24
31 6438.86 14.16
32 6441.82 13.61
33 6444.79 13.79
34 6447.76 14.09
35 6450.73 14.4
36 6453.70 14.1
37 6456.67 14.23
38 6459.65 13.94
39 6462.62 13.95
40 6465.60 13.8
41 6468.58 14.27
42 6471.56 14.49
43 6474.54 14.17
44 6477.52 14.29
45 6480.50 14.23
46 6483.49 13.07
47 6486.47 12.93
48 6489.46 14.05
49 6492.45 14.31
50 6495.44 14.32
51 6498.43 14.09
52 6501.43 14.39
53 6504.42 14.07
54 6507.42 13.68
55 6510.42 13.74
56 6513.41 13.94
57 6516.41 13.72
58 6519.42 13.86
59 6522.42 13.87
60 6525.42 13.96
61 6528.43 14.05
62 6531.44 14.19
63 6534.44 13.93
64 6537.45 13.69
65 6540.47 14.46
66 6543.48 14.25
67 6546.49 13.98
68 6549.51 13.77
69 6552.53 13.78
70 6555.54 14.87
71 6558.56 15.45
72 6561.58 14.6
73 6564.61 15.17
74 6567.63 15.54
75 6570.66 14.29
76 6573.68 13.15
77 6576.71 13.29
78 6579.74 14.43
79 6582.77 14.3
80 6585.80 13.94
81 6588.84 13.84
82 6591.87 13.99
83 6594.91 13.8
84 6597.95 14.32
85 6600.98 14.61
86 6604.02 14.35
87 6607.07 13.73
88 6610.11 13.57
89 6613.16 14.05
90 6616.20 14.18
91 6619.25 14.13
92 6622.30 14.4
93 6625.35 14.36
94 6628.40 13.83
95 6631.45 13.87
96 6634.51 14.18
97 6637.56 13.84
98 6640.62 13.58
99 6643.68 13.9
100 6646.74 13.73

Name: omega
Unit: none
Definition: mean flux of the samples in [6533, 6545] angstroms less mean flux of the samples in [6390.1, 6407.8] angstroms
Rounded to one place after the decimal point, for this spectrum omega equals -0.5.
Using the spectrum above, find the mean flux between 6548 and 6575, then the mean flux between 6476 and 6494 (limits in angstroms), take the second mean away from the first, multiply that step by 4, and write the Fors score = 2.8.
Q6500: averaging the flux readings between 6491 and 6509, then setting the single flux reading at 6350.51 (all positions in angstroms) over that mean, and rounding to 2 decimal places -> 1.00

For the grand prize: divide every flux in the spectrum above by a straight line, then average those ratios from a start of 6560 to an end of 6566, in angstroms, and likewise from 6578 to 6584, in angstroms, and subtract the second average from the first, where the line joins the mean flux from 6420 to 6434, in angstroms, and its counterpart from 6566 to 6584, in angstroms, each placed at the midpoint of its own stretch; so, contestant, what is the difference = 0.04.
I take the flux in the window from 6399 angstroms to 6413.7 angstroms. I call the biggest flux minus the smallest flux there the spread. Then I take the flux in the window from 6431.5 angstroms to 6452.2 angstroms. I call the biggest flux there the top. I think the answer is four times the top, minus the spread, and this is 57.6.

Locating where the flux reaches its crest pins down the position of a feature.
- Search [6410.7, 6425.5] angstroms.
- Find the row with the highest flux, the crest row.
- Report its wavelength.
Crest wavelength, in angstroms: 6412.22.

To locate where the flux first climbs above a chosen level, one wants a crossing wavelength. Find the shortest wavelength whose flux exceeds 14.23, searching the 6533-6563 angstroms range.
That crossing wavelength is 6540.47 angstroms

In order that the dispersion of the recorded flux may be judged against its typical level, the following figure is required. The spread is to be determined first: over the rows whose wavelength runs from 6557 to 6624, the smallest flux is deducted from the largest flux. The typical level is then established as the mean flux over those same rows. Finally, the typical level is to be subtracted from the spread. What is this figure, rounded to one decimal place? -11.8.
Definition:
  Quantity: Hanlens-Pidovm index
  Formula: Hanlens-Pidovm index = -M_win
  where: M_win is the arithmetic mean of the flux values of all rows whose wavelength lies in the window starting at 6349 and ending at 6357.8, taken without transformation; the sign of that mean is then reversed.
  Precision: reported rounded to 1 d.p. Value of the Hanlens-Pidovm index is -14.4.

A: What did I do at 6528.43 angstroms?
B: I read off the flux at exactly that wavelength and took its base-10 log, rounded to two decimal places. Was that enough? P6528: 1.15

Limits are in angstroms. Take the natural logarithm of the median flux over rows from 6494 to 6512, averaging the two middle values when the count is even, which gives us 2.64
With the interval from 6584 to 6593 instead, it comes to 2.63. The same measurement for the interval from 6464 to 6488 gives 2.65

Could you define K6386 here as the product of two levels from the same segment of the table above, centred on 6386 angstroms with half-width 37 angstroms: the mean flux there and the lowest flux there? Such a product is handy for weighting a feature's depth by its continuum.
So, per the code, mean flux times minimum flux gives 195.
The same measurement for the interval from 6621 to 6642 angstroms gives 190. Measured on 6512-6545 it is 192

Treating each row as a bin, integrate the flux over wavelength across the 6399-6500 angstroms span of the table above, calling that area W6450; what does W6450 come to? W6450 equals 1415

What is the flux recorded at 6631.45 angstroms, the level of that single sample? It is 13.87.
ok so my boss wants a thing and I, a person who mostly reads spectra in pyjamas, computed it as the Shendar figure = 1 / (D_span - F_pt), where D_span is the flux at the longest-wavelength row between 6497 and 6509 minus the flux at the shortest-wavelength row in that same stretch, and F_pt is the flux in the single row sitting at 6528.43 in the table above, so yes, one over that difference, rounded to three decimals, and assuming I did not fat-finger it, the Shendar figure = -0.069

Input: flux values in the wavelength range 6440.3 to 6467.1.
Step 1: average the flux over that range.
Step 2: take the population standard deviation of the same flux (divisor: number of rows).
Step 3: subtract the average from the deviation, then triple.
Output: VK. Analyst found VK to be -41.3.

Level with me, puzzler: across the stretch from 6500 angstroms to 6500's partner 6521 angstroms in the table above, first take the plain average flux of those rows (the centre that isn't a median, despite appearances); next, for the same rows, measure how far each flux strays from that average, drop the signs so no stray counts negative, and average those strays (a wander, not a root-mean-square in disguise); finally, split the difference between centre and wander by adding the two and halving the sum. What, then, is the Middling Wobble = 7.05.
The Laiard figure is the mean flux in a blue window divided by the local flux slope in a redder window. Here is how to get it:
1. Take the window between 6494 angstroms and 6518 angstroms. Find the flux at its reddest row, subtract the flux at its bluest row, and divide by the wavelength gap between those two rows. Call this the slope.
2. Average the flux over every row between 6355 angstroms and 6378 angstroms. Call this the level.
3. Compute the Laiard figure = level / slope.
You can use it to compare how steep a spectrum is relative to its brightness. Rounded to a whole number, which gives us -514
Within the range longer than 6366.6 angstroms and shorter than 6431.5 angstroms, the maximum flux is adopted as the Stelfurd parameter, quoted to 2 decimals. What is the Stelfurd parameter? 14.92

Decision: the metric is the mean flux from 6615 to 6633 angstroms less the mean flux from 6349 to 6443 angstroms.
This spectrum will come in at -0.17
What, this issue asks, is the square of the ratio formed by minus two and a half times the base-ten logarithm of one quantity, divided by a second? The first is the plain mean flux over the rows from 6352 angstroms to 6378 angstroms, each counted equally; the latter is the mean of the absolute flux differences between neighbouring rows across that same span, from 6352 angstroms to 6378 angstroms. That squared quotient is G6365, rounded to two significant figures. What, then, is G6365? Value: 43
